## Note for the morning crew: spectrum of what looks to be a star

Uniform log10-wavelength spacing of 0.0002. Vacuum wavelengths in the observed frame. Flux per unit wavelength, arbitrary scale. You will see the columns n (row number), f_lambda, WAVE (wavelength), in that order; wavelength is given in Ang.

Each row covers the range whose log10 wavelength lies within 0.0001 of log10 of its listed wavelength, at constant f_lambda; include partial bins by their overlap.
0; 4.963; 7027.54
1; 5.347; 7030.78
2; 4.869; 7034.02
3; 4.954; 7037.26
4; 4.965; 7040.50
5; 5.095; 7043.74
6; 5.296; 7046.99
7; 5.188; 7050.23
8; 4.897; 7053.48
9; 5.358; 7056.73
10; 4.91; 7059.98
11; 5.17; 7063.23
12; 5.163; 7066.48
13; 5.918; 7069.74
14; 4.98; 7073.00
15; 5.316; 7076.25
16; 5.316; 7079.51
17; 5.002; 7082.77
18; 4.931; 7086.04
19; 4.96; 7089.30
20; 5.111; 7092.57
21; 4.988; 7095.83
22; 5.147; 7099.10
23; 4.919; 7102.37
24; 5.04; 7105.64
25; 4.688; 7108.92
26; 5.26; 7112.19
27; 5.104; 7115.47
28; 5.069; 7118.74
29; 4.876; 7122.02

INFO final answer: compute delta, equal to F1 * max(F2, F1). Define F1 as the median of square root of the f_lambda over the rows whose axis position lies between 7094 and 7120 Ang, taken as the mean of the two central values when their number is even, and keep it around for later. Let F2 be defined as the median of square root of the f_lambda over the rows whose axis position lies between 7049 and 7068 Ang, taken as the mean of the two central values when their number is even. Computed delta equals 5.11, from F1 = 2.25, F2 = 2.27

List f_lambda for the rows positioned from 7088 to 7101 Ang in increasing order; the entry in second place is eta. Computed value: 4.988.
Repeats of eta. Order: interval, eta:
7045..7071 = 4.91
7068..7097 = 4.96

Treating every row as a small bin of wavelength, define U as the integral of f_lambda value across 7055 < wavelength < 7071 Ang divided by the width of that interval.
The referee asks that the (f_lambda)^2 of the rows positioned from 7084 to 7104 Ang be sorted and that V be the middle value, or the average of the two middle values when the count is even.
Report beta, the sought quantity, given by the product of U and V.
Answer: 131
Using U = 5.29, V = 24.7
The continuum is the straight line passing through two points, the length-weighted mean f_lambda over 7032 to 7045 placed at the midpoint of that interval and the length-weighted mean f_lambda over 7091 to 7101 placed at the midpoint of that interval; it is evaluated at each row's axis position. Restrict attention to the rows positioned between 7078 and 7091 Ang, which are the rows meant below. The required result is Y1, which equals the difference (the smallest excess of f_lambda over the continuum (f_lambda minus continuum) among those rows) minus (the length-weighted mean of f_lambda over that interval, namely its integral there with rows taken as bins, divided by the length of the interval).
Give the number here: -5.18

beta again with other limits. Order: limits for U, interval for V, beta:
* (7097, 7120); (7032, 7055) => 124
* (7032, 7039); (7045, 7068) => 132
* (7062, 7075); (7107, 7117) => 138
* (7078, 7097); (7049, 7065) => 135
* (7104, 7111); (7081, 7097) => 122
